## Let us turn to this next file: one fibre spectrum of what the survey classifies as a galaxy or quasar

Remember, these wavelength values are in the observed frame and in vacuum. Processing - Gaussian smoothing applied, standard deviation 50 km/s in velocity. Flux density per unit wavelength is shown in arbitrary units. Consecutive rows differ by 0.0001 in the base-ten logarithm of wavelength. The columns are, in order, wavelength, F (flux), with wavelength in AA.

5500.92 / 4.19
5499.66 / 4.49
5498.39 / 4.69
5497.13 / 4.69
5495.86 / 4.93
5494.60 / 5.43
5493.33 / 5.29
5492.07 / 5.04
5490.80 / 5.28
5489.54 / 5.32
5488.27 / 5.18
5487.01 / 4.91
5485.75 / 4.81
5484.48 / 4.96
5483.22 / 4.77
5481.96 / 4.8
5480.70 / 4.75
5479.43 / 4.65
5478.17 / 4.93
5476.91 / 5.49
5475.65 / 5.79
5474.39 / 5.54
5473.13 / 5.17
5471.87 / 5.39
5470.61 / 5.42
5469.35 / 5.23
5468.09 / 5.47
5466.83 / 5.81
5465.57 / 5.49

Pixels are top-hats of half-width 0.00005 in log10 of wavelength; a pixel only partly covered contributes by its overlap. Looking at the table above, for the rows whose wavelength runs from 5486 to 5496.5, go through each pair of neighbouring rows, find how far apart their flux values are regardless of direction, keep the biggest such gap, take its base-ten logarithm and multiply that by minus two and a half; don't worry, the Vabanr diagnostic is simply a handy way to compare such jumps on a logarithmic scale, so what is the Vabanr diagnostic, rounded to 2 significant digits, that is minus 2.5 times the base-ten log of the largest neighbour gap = 0.75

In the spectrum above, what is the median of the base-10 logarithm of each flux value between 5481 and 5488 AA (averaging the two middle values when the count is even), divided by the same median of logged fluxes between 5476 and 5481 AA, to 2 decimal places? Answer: 1.00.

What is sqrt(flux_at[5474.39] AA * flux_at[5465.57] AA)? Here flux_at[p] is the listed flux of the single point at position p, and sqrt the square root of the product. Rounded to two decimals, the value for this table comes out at 5.51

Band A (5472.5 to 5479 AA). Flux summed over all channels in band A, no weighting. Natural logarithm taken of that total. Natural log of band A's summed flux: 3.3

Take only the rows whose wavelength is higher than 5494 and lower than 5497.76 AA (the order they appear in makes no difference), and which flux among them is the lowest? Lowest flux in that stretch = 4.69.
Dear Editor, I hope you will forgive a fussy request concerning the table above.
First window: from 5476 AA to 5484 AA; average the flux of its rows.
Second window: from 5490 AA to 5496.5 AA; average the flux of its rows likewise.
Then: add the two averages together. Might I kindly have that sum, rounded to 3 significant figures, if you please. 10.1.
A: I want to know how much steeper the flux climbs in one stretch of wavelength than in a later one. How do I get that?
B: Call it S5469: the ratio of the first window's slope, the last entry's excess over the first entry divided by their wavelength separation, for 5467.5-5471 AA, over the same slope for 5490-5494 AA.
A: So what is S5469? -5.02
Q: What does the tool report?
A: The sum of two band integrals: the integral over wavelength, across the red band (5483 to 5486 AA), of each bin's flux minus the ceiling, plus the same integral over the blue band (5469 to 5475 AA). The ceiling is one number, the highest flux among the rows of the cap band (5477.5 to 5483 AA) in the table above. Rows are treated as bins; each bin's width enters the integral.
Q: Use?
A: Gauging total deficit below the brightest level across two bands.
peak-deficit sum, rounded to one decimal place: 2.3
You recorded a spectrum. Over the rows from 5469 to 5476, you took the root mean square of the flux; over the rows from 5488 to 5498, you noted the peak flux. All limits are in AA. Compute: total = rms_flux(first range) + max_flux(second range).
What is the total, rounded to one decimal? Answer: 10.9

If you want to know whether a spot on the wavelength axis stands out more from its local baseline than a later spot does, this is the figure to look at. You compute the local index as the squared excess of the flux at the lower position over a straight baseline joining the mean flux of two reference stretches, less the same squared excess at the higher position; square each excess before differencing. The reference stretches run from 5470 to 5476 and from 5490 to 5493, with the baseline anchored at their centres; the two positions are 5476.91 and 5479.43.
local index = -0.49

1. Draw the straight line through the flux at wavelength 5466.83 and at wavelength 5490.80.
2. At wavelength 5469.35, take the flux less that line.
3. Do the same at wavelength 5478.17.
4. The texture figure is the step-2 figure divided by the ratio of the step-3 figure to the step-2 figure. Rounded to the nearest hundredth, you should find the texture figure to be -0.44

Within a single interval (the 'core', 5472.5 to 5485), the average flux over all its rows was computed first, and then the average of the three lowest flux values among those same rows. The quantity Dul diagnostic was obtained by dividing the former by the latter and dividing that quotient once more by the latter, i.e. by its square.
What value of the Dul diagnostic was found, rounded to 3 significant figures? 0.228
